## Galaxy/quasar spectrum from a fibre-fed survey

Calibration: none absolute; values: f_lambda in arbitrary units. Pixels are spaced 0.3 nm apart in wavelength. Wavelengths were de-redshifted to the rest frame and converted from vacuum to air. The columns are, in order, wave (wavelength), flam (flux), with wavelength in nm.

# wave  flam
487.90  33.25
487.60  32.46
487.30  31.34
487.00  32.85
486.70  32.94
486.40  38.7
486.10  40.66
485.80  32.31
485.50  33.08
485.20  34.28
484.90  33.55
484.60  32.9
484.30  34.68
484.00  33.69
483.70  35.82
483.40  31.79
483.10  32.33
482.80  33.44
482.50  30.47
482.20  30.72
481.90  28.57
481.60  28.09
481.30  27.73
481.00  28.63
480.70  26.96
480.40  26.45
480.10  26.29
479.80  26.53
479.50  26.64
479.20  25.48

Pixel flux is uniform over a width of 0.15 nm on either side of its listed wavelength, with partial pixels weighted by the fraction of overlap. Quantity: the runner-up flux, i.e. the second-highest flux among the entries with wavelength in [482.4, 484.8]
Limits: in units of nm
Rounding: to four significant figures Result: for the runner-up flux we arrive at 34.68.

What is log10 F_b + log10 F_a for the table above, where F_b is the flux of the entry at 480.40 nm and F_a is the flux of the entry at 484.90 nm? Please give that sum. 2.948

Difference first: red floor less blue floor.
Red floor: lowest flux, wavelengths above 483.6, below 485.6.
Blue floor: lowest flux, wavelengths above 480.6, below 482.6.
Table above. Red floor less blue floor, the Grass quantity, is 5.9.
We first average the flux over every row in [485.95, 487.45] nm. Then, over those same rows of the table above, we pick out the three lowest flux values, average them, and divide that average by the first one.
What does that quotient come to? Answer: 0.917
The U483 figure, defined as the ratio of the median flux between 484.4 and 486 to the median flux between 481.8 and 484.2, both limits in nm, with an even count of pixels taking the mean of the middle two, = 1.03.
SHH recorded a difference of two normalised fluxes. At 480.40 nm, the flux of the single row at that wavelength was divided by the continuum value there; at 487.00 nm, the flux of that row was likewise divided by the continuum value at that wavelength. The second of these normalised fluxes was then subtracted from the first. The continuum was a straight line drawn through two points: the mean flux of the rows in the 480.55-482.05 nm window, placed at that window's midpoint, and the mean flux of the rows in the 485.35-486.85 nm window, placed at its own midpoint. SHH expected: 0.11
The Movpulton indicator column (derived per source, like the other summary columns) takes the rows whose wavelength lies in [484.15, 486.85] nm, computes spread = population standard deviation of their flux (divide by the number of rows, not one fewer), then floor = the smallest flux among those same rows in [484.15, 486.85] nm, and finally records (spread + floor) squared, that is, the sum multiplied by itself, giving 1229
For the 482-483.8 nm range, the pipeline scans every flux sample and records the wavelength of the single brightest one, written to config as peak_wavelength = 483.70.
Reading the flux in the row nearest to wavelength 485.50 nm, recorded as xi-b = 33.08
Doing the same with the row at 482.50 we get 30.47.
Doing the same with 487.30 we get 31.34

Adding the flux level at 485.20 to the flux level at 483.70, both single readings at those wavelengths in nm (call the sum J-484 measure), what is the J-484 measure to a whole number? 70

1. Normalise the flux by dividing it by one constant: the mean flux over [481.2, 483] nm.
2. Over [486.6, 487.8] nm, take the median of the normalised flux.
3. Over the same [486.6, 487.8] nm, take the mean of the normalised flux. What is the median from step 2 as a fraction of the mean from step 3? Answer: 1.008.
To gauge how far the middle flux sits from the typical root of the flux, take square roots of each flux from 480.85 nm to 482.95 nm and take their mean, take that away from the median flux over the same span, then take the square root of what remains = 4.82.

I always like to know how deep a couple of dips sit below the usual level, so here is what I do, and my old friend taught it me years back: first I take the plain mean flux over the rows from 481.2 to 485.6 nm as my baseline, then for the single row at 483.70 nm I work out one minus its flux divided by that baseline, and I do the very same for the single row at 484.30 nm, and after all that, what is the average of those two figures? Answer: -0.10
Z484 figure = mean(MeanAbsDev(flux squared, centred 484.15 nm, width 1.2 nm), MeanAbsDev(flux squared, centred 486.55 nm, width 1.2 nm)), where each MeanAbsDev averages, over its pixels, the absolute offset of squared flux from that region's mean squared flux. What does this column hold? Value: 157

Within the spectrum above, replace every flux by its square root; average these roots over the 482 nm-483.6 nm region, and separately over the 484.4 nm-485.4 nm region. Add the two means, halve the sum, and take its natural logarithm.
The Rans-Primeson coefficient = 1.74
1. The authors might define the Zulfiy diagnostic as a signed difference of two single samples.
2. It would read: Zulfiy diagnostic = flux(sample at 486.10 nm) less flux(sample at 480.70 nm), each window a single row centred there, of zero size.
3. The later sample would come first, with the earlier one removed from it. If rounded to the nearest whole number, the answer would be 14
